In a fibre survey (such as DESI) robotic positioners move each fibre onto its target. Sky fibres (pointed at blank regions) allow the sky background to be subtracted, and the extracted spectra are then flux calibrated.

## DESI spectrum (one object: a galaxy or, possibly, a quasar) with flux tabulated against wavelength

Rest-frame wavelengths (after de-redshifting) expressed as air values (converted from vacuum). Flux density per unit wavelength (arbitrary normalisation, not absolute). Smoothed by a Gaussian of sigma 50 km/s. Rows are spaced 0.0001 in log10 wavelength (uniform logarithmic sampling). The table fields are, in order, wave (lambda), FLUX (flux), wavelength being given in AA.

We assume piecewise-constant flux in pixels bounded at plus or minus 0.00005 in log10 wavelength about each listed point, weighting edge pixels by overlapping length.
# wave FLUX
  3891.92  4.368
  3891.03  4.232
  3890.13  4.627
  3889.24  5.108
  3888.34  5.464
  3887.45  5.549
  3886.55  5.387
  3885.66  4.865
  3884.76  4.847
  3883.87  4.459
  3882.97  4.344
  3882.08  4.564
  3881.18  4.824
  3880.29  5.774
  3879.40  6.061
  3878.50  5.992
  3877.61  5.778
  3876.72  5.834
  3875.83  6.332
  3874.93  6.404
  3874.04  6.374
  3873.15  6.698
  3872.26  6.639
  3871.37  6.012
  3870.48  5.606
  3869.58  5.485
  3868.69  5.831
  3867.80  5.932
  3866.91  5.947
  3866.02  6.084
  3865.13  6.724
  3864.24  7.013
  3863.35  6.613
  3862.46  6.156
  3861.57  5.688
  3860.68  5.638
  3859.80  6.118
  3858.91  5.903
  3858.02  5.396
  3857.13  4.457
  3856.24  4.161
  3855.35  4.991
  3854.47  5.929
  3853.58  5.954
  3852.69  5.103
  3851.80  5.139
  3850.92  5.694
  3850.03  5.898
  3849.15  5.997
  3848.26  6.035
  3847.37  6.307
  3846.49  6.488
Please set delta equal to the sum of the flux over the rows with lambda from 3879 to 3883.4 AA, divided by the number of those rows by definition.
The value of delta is 5.1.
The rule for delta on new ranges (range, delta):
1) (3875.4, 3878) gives 6.0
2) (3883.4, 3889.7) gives 5.1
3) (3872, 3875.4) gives 6.5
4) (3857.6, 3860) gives 5.8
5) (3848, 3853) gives 5.6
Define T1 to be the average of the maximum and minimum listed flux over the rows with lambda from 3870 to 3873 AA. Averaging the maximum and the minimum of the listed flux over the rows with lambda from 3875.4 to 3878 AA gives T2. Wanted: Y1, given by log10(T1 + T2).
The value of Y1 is 1.09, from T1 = 6.12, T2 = 6.1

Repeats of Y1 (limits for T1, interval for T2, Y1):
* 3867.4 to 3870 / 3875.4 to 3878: 1.07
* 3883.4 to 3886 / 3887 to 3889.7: 1.00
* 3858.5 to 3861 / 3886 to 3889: 1.05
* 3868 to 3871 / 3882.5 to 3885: 1.01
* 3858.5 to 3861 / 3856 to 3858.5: 1.03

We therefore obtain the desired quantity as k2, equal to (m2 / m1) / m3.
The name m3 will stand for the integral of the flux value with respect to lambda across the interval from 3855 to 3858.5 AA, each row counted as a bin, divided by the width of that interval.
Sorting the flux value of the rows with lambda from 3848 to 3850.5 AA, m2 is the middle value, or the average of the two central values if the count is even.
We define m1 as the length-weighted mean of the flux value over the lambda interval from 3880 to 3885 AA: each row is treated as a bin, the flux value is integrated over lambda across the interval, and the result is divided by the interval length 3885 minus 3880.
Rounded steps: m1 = 4.77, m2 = 6.00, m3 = 4.7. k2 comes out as 0.265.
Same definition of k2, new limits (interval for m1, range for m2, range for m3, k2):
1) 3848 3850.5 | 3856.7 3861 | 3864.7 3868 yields 0.153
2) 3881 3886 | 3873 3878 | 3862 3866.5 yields 0.211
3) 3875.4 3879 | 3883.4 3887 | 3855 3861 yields 0.155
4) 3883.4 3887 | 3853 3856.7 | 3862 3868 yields 0.176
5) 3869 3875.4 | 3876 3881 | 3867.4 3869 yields 0.161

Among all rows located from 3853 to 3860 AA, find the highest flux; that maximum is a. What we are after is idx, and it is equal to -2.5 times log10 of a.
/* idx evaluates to -1.97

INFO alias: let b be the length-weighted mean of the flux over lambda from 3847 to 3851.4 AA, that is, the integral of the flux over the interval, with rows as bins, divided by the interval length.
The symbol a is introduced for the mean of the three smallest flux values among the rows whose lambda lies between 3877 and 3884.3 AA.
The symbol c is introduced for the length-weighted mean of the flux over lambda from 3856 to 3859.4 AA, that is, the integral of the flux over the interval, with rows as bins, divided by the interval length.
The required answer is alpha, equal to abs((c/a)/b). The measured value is 0.189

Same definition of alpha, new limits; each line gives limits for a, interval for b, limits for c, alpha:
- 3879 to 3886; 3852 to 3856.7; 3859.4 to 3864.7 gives 0.267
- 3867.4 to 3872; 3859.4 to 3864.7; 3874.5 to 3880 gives 0.173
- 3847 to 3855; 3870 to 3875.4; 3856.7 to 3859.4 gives 0.158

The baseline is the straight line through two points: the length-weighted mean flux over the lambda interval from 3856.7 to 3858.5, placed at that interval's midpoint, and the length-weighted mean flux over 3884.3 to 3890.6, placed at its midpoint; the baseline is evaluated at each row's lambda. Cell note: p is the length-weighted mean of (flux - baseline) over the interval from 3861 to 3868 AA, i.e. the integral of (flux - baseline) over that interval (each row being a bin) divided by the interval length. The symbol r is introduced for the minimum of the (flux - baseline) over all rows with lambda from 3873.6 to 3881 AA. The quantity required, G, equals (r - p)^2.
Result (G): 0.3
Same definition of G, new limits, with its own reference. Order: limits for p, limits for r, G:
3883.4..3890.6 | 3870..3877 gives 0.4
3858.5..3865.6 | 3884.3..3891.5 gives 4.7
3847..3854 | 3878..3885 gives 2.6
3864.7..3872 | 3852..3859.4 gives 3.0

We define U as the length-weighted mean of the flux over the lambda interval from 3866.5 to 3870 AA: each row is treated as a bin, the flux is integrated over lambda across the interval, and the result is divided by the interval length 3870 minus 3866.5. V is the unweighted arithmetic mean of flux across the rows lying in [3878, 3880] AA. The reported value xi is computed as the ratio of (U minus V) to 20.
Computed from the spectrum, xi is -0.011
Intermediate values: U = 5.8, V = 6.0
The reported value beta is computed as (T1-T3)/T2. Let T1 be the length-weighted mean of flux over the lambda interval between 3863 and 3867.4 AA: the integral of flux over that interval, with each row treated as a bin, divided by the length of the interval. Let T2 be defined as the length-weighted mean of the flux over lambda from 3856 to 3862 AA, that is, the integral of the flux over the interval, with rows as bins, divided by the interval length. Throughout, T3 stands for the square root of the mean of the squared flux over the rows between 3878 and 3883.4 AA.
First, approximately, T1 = 6.5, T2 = 5.4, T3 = 5.31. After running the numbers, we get 0.22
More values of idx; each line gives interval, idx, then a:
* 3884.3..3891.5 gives -1.86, 5.549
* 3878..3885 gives -1.96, 6.061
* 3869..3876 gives -2.06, 6.698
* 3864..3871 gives -2.11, 7.013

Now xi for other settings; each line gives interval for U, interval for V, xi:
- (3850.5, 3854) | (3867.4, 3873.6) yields -0.028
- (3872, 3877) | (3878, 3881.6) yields 0.036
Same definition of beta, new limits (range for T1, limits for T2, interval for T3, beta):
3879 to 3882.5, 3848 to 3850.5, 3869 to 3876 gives -0.15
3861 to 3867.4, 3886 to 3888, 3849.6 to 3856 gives 0.14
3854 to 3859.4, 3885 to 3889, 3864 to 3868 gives -0.23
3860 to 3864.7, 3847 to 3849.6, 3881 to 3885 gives 0.26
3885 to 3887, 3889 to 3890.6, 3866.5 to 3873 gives -0.17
